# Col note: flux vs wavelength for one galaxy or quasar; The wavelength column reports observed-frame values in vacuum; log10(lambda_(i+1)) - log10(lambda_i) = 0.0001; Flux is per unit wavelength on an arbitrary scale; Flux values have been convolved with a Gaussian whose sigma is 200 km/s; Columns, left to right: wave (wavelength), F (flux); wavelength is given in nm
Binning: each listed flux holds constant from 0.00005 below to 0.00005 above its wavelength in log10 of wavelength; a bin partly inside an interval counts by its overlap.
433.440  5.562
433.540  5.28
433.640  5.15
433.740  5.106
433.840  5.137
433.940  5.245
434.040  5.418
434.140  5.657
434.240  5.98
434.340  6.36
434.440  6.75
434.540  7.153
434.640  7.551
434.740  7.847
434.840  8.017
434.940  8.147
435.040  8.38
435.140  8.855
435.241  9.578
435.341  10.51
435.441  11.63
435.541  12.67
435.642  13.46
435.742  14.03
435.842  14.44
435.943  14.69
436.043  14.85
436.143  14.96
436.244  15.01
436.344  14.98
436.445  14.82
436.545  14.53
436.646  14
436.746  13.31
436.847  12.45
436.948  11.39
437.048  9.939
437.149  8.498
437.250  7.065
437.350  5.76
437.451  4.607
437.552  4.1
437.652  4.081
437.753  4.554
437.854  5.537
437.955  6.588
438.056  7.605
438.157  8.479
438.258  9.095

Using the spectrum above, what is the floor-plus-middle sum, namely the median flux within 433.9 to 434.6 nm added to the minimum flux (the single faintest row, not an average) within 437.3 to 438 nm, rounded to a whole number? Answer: 10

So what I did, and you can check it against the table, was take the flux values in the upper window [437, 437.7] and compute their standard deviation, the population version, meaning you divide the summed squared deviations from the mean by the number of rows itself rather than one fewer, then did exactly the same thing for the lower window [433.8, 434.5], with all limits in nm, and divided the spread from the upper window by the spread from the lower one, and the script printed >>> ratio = 3.8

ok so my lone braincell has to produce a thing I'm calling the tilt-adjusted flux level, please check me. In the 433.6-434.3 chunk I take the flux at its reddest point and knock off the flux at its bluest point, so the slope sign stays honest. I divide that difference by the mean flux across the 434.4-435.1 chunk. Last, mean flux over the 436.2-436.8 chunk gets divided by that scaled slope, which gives 134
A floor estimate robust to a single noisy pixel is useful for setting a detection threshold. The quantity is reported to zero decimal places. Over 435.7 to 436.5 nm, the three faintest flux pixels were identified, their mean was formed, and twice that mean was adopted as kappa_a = 29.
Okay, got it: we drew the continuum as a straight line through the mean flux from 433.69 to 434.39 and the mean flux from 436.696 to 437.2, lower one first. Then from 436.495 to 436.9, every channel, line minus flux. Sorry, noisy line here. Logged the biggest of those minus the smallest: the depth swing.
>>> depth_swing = 2.7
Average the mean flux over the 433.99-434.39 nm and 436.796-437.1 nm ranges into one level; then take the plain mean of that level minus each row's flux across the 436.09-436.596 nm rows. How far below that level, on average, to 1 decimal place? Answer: -6.3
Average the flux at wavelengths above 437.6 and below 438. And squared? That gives 27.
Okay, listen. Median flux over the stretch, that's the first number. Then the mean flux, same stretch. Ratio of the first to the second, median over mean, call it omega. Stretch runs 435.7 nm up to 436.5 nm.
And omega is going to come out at 1.01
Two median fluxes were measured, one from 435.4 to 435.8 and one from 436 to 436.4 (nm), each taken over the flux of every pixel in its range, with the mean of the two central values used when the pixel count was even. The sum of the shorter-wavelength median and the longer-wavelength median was 28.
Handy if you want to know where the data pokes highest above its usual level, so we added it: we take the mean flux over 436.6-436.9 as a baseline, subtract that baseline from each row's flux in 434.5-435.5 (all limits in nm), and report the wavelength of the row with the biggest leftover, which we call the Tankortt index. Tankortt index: 435.441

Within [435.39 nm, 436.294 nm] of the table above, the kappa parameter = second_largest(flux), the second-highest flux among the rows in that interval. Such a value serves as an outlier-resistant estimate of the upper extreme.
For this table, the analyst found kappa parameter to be 14.96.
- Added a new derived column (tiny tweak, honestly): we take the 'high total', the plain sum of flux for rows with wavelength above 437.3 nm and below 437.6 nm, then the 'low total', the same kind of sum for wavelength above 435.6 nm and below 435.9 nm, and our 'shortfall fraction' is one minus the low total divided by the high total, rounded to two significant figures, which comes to -1.9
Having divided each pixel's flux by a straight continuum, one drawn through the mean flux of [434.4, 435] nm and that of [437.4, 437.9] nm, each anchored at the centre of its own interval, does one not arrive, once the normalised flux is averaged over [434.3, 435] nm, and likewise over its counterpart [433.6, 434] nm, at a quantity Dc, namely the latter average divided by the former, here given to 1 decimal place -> 0.6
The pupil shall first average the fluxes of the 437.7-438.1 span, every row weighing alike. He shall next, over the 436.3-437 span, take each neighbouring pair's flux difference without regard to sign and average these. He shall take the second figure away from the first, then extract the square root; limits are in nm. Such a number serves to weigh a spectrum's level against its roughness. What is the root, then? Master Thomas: 2.3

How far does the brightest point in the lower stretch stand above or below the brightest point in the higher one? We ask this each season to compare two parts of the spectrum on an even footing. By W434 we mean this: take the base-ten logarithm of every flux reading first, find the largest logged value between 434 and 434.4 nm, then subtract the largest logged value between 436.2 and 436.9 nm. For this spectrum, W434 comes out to -0.37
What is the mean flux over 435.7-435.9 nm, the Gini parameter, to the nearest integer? 14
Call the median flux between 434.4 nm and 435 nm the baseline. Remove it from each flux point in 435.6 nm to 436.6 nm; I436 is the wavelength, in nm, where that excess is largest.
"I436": 436.244 nm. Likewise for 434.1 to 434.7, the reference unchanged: 434.640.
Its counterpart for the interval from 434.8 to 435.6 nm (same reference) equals 435.541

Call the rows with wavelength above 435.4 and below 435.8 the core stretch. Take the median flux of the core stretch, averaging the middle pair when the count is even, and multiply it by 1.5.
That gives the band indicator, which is 20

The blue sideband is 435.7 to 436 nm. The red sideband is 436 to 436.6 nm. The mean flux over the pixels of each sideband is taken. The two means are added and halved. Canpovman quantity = 15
